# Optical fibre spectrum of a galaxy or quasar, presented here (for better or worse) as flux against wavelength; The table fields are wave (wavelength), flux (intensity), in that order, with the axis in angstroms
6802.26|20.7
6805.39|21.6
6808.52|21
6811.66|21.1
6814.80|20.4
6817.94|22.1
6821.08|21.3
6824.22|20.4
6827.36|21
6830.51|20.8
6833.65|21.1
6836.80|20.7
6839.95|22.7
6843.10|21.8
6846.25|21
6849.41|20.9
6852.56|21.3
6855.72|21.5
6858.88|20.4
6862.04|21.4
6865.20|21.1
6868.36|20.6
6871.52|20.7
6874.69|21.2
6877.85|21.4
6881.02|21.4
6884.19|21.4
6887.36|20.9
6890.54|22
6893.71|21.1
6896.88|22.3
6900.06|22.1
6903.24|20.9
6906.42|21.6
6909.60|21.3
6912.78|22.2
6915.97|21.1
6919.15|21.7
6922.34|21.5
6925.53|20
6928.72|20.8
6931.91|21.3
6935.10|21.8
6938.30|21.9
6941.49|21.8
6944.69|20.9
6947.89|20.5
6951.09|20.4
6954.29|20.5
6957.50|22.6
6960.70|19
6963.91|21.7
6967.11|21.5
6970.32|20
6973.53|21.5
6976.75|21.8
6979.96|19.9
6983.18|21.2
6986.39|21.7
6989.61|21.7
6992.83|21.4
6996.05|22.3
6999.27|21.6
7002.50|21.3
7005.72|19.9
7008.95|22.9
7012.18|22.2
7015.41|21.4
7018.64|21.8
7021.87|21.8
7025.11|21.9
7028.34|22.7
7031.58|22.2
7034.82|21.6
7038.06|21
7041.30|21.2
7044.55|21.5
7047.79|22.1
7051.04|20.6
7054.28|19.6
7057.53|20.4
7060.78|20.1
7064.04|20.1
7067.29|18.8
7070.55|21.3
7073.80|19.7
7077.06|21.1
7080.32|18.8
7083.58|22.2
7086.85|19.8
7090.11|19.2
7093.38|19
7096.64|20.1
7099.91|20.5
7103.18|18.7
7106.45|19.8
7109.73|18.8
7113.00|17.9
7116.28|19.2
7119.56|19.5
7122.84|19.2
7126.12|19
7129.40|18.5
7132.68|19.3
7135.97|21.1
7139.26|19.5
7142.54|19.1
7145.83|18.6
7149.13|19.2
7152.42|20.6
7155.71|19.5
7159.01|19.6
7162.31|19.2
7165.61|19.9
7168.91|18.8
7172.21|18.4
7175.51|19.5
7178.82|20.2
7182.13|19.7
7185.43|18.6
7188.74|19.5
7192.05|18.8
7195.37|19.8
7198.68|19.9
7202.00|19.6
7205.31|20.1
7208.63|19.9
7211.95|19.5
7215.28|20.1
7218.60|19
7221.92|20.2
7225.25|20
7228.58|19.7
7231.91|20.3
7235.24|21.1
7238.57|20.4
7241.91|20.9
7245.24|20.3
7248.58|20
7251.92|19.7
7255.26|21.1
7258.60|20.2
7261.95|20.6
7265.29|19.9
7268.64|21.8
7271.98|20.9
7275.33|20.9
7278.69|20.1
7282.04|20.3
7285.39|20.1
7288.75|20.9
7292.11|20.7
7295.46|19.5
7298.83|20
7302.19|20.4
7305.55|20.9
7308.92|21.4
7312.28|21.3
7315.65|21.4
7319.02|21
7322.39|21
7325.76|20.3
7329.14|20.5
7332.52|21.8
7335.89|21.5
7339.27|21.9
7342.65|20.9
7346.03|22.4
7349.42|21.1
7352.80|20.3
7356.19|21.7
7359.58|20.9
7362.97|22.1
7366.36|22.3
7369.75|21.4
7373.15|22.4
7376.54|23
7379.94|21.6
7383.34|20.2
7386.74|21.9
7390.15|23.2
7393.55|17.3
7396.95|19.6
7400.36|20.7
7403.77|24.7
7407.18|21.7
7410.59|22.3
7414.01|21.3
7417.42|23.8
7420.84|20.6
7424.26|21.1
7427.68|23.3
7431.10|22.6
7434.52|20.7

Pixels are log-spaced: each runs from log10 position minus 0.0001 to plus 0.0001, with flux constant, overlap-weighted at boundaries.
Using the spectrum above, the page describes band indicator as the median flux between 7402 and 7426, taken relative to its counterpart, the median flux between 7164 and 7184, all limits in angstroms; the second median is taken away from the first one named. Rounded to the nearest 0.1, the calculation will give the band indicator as 2.1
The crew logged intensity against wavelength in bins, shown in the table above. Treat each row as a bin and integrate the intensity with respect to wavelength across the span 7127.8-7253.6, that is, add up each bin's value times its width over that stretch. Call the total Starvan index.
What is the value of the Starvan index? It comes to 2477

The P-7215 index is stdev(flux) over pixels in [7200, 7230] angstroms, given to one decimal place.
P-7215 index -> 0.4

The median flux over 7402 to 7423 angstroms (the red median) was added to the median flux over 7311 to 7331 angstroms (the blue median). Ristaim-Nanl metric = 43.0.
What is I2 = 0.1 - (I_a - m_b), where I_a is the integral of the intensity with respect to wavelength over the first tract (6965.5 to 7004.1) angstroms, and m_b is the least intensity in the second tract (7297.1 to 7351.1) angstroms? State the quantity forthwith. -803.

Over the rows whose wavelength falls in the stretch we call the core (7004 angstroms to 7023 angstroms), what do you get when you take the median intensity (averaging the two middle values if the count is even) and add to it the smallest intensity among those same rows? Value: 41.7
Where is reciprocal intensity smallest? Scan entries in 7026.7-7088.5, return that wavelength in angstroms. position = 7028.34 angstroms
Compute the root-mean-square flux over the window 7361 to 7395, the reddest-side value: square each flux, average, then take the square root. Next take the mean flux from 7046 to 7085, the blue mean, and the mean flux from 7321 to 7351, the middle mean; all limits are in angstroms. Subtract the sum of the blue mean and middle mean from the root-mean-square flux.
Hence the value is -20.1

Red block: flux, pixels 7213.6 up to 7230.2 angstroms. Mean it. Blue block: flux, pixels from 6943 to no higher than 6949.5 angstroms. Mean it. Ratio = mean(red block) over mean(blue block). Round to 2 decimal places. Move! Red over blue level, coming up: 0.96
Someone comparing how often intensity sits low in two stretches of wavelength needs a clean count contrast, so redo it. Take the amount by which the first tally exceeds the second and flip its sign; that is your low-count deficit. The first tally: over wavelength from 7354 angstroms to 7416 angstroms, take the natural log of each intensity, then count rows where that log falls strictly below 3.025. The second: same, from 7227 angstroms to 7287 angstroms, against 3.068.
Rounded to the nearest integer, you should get 14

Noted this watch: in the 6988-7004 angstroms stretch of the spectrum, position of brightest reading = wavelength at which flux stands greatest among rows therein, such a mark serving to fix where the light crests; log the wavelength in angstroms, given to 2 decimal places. 6996.05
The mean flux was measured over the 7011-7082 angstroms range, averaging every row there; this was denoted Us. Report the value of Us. 21.0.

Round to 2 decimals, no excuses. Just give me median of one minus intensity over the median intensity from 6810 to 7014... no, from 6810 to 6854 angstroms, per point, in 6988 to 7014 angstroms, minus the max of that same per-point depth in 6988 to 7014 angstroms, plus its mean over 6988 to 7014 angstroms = -0.11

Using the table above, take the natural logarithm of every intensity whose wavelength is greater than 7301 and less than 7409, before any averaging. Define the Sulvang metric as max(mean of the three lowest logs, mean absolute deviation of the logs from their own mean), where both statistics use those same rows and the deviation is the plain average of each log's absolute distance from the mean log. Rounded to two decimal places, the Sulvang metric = 2.94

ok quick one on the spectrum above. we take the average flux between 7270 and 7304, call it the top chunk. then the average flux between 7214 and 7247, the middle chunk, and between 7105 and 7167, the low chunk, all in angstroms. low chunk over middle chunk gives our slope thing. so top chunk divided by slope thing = 21.3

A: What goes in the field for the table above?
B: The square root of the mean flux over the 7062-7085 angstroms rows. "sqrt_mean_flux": 4.50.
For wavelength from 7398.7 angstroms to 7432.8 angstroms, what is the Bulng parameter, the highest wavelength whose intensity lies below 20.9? 7420.84 angstroms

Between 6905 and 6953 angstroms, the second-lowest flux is 20.4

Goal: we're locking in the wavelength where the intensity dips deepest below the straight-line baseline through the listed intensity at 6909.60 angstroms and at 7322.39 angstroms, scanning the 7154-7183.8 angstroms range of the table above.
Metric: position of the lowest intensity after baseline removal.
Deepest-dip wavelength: 7172.21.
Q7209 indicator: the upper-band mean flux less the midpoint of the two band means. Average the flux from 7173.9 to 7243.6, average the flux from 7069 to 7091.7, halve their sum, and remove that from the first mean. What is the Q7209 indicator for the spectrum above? -0.23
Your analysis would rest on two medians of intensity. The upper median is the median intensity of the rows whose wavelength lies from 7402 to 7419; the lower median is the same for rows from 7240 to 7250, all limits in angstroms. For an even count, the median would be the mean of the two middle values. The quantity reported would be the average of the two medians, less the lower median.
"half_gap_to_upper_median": 1.0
